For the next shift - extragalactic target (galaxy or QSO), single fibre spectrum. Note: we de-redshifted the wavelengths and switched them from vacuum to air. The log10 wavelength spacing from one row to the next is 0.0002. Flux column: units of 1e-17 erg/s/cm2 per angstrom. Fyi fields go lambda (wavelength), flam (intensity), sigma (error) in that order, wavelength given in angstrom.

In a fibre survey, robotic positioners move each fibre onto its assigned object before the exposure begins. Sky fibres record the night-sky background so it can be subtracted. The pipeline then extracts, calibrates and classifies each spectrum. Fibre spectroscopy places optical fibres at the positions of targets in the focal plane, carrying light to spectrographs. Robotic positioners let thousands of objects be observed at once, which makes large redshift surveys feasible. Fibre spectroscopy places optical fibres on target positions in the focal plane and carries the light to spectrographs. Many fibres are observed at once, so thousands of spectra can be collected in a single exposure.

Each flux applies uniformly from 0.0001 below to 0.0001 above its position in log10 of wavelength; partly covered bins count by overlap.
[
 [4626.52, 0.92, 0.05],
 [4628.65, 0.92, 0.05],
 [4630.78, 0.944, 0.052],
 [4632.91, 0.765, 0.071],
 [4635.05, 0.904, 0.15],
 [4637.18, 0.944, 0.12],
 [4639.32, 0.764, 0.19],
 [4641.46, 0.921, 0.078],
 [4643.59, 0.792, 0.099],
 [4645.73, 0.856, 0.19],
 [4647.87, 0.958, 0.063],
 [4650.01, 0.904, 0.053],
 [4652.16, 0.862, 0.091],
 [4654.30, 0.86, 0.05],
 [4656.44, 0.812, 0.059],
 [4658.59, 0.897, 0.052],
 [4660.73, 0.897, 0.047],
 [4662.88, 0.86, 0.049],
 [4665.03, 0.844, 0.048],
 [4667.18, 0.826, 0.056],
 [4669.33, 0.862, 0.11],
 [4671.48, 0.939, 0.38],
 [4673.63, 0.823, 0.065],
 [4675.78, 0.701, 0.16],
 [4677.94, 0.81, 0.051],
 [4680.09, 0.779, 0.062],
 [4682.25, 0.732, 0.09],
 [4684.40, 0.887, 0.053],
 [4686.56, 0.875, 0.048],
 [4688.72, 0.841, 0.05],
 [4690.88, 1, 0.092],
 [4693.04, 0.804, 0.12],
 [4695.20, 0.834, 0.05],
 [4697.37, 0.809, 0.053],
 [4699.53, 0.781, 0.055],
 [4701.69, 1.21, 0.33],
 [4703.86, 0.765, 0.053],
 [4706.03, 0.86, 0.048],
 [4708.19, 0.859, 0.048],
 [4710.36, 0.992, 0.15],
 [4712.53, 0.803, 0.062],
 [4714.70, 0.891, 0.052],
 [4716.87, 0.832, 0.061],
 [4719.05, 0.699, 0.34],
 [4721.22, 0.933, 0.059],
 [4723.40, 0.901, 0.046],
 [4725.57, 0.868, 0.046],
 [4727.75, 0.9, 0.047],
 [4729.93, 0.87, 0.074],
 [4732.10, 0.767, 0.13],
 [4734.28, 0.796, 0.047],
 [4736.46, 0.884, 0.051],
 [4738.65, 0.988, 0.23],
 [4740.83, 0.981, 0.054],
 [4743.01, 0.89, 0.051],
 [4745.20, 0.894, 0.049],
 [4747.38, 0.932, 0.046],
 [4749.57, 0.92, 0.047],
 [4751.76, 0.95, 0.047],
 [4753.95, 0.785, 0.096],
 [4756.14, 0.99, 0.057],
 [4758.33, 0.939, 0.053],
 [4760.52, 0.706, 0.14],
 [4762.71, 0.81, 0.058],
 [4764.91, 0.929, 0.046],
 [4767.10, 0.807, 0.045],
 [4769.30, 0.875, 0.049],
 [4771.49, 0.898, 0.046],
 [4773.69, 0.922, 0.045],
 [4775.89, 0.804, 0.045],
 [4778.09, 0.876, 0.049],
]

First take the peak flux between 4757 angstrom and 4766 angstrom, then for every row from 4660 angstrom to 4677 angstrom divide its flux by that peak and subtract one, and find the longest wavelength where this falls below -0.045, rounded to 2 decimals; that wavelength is 4675.78 angstrom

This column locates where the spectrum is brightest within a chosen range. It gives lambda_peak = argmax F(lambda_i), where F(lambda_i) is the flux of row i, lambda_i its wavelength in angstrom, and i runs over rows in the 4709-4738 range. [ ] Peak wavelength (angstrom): 4710.36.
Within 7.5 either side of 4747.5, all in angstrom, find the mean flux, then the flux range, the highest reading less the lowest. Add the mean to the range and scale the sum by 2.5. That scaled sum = 2.76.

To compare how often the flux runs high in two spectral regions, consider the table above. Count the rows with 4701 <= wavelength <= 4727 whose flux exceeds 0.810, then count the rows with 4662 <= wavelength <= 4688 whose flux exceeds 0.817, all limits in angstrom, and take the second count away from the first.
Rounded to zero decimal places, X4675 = 1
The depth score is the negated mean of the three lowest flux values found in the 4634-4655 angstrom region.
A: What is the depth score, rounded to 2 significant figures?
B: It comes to -0.80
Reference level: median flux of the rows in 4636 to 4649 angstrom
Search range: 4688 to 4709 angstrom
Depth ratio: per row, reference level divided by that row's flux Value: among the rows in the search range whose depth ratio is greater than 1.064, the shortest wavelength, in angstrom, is 4693.04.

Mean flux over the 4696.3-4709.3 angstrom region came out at 0.881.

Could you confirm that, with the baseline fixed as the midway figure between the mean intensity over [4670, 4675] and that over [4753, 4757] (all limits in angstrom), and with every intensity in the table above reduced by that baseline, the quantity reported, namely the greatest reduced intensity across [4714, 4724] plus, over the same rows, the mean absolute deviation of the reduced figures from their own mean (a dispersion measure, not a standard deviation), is 0.12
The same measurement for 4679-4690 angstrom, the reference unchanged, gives 0.06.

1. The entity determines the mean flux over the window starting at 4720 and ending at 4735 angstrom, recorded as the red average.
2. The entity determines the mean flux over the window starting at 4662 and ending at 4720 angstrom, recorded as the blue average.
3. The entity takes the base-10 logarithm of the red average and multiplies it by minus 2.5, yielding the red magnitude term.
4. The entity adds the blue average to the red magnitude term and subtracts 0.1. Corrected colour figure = 0.910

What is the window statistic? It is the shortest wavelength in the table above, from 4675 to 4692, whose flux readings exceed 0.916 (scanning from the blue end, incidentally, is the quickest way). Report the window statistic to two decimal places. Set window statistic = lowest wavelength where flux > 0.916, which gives 4690.88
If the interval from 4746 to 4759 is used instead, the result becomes 4747.38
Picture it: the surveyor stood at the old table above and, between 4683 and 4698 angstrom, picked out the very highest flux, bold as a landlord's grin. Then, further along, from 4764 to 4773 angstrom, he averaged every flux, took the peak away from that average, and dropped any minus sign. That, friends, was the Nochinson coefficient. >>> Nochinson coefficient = 0.12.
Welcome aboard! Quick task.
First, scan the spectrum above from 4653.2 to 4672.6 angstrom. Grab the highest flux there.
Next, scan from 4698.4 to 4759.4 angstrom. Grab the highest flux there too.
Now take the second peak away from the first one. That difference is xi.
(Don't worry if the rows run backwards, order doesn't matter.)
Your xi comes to -0.27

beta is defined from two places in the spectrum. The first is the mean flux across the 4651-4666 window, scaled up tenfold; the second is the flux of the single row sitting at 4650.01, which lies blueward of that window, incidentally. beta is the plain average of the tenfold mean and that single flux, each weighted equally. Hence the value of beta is 4.76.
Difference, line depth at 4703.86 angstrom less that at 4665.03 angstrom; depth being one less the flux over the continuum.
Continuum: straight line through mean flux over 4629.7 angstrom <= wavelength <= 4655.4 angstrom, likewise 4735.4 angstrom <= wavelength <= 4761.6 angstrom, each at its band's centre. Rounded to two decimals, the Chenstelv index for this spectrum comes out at 0.10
